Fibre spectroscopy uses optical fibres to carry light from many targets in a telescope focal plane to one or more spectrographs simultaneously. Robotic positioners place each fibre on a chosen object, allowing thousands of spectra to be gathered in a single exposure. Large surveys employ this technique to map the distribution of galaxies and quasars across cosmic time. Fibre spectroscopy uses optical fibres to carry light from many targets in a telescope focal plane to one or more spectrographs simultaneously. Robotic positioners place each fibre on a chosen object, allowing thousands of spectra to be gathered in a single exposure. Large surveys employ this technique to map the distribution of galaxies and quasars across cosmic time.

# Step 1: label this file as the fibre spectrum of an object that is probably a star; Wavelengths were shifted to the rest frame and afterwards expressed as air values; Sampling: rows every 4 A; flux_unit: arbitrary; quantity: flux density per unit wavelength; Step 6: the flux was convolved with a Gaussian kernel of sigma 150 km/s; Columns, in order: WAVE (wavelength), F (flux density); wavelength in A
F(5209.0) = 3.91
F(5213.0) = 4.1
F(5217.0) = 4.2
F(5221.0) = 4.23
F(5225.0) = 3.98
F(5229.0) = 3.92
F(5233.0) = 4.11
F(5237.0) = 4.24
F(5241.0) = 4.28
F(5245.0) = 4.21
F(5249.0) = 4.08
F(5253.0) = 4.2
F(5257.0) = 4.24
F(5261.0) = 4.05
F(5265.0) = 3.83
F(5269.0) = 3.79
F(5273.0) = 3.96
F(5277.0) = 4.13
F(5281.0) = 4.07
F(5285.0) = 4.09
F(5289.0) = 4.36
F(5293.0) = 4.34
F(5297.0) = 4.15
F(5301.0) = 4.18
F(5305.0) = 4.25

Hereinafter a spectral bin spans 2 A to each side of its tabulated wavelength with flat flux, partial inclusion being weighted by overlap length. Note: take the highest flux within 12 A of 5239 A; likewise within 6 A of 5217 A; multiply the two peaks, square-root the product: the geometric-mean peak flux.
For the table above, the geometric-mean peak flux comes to 4.25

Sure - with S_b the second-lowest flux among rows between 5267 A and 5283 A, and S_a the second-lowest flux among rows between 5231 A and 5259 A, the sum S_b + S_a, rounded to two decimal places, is 8.07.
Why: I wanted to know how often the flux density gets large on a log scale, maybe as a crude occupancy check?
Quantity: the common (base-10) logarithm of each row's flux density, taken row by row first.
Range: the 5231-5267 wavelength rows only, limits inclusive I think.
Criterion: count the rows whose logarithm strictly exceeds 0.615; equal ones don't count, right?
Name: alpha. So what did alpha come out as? 5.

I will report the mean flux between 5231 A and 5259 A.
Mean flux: 4.19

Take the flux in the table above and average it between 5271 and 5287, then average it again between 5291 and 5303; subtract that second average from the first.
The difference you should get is -0.16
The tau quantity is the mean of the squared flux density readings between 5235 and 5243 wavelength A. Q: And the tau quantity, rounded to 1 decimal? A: 18.1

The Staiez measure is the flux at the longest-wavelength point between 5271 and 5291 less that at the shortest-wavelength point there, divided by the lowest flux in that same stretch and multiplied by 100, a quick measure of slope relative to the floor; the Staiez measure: 10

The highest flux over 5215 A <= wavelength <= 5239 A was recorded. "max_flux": 4.24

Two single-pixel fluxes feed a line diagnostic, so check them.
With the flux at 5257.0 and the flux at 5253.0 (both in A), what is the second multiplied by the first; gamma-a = 17.8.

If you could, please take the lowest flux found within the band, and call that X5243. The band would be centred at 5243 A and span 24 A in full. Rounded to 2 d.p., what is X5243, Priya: 4.08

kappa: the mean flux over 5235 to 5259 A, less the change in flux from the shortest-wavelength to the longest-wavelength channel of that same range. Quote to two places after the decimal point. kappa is 4.21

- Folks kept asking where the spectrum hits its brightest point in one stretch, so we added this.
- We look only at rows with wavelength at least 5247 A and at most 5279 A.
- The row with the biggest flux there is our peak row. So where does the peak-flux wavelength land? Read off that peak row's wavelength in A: 5257.0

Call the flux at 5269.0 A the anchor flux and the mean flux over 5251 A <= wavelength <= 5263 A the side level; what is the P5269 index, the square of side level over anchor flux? 1.21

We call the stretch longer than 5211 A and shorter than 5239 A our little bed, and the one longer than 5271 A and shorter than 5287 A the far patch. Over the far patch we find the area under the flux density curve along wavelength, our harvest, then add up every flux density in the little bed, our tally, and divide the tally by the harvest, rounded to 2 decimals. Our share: 0.44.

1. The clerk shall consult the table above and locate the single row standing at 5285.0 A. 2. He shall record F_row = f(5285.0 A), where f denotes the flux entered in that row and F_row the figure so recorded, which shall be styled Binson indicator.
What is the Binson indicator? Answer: 4.09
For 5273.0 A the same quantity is 3.96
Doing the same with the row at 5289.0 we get 4.36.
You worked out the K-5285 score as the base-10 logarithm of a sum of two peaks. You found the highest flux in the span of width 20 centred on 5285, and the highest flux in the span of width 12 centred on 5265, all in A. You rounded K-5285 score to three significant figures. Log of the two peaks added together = 0.925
